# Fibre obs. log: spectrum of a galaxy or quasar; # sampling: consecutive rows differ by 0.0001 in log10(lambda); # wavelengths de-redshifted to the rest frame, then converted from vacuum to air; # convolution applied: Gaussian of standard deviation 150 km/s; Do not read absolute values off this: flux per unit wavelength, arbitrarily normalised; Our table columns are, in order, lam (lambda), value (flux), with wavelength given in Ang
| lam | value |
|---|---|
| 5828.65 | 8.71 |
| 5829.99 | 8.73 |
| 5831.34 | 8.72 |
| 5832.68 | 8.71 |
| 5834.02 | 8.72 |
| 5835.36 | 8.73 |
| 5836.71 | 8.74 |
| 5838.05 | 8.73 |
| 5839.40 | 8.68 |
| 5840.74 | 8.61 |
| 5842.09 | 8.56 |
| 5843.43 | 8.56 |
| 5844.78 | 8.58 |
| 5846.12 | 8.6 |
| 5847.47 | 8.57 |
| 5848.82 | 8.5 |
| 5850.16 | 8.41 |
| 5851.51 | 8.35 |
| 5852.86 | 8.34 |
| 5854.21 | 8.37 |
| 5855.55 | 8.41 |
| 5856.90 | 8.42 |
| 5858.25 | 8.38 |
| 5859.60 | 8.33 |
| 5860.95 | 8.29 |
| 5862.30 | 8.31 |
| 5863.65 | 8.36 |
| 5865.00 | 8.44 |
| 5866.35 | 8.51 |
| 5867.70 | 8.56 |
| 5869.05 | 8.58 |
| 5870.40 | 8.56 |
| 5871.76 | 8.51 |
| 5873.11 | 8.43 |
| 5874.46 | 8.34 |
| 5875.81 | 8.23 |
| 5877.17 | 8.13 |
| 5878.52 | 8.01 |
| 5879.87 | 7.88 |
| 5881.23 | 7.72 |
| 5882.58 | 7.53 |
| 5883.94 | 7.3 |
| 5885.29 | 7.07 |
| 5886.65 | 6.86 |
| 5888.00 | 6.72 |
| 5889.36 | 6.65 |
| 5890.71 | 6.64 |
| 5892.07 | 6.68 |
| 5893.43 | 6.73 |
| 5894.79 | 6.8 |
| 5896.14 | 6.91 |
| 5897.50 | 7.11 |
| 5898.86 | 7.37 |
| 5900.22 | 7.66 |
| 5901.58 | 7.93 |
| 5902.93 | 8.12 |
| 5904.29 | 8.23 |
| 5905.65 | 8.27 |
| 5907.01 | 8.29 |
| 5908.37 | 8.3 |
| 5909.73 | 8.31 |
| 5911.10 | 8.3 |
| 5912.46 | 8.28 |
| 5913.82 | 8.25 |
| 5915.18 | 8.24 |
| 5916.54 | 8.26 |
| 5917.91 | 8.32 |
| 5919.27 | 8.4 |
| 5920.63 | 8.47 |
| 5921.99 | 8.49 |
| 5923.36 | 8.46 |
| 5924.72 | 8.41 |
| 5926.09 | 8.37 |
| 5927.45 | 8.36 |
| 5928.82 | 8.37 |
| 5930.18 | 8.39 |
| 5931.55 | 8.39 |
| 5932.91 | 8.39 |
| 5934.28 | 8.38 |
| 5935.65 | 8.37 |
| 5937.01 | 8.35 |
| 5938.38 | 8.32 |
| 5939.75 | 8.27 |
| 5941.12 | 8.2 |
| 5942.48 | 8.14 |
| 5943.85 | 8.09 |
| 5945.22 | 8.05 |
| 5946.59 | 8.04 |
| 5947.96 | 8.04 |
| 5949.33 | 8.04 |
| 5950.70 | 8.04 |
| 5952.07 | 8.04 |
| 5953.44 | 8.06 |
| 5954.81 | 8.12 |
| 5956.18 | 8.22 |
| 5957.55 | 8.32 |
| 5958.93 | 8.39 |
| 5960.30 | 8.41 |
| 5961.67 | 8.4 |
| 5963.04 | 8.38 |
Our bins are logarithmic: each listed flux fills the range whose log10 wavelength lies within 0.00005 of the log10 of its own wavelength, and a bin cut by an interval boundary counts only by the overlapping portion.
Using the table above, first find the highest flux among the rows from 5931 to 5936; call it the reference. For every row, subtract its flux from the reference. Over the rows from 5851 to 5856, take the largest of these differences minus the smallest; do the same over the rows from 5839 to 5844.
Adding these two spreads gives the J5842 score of 0.2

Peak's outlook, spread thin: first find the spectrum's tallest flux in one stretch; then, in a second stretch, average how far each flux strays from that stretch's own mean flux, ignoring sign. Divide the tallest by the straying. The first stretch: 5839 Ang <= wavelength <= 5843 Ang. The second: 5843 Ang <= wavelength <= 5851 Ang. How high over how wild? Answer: 159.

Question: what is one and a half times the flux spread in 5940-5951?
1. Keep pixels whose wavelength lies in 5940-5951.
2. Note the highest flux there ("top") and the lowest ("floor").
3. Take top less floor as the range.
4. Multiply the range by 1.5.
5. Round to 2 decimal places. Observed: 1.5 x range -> 0.24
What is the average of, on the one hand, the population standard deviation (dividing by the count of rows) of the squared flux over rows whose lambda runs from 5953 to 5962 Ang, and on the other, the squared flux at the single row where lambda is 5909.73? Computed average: 36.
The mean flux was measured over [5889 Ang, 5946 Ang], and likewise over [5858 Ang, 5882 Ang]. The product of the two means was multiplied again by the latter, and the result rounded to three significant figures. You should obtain 553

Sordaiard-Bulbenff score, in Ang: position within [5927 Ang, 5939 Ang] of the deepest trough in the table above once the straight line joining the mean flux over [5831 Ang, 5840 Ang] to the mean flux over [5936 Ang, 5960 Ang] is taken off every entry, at 5927.45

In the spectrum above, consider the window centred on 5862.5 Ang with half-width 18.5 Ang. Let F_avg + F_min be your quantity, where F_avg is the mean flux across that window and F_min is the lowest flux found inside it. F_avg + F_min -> 16.3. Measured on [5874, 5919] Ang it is 14.3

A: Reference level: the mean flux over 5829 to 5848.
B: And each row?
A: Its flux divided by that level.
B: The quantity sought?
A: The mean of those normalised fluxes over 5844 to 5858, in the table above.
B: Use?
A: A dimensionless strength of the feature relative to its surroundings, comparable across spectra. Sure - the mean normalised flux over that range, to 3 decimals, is 0.976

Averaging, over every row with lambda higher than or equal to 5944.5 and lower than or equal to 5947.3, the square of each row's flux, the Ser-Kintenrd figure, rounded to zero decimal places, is 65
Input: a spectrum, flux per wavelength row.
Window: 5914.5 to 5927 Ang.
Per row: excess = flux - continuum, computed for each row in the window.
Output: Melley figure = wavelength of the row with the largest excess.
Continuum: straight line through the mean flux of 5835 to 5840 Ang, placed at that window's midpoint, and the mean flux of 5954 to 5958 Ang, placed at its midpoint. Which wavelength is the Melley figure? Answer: 5921.99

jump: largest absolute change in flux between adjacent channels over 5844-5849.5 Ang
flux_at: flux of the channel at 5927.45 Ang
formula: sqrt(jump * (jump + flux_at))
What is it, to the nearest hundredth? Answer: 0.77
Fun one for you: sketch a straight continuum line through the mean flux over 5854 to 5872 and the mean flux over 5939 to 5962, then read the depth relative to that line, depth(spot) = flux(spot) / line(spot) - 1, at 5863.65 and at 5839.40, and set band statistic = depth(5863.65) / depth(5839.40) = -0.4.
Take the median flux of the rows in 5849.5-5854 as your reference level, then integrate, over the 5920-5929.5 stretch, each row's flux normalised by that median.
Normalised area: 9.6 Ang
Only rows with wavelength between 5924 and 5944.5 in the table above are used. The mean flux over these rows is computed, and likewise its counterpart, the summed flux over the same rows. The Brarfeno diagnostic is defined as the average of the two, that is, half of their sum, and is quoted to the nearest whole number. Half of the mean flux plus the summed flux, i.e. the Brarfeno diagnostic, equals 67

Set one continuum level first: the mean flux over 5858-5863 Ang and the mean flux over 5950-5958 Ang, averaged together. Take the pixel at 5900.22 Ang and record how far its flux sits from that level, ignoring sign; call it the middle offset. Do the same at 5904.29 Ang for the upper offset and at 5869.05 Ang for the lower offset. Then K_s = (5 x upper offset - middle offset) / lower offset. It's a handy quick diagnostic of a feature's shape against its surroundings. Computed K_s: -1.6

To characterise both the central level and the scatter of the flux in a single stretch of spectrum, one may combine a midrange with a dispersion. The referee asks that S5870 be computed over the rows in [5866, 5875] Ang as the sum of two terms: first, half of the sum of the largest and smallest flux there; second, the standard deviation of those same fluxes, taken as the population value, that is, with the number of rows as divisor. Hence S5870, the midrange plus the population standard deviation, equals 8.5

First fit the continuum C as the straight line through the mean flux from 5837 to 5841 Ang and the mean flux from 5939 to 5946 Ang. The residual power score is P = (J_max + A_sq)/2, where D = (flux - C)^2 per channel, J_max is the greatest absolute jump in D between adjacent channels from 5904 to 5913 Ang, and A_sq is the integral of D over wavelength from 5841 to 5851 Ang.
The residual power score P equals 0.1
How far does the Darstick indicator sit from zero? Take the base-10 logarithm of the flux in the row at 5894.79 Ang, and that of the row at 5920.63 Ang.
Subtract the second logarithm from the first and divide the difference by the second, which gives -0.10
